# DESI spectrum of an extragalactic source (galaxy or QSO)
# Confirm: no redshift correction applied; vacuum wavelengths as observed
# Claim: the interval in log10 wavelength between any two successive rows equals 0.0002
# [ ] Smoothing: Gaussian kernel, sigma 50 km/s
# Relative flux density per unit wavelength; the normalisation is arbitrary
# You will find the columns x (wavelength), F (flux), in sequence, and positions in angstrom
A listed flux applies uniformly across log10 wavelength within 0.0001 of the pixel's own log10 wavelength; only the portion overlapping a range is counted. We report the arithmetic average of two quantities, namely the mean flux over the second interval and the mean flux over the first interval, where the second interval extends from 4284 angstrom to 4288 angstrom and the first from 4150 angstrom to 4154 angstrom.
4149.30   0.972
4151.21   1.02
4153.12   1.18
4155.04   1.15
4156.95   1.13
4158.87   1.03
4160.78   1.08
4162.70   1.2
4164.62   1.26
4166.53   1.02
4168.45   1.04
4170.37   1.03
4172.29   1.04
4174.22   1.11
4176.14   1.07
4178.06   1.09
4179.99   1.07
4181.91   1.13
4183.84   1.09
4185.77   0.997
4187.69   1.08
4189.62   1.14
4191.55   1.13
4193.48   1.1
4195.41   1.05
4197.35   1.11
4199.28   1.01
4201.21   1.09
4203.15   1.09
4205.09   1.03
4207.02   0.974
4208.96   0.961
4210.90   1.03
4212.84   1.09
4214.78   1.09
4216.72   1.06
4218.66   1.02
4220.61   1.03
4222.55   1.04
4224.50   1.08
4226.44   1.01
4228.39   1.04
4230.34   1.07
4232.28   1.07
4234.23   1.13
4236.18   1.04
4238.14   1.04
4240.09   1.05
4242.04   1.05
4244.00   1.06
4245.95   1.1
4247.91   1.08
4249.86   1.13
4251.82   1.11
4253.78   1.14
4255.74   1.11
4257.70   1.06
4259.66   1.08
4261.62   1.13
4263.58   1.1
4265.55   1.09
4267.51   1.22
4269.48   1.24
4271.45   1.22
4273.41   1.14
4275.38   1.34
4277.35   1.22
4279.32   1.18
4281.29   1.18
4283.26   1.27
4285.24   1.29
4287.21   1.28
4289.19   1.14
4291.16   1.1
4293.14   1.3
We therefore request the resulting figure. 1.19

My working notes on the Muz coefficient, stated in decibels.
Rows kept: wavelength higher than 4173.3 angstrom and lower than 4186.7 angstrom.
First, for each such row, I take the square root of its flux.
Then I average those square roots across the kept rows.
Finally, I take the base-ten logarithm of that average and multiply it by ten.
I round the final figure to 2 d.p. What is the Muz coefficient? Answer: 0.17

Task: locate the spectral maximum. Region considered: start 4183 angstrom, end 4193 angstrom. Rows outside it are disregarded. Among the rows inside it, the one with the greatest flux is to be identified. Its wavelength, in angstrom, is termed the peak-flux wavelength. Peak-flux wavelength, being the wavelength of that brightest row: 4189.62 angstrom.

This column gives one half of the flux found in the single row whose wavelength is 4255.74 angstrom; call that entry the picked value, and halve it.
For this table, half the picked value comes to 0.555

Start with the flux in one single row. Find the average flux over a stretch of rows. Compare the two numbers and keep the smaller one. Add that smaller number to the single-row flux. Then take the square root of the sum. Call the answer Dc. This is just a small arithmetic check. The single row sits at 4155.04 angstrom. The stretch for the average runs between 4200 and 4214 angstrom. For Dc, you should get 1.479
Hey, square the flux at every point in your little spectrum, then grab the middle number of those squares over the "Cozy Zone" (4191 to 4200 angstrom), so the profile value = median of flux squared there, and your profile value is 1.2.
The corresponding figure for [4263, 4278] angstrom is 1.5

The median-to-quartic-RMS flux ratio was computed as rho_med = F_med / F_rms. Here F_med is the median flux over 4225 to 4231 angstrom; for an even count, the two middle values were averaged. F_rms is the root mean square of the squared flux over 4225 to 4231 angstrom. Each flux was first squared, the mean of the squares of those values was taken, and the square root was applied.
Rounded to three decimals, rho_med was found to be 0.960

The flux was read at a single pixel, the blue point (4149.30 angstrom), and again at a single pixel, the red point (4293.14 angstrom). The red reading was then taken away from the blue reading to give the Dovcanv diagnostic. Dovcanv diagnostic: -0.33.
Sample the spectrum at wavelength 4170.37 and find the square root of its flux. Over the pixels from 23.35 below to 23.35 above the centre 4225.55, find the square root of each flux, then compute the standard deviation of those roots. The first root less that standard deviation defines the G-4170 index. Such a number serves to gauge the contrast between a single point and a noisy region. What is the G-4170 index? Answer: 1.00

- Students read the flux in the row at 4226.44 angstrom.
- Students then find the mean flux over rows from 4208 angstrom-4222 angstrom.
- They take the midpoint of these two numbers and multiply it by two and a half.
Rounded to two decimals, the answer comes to 2.56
